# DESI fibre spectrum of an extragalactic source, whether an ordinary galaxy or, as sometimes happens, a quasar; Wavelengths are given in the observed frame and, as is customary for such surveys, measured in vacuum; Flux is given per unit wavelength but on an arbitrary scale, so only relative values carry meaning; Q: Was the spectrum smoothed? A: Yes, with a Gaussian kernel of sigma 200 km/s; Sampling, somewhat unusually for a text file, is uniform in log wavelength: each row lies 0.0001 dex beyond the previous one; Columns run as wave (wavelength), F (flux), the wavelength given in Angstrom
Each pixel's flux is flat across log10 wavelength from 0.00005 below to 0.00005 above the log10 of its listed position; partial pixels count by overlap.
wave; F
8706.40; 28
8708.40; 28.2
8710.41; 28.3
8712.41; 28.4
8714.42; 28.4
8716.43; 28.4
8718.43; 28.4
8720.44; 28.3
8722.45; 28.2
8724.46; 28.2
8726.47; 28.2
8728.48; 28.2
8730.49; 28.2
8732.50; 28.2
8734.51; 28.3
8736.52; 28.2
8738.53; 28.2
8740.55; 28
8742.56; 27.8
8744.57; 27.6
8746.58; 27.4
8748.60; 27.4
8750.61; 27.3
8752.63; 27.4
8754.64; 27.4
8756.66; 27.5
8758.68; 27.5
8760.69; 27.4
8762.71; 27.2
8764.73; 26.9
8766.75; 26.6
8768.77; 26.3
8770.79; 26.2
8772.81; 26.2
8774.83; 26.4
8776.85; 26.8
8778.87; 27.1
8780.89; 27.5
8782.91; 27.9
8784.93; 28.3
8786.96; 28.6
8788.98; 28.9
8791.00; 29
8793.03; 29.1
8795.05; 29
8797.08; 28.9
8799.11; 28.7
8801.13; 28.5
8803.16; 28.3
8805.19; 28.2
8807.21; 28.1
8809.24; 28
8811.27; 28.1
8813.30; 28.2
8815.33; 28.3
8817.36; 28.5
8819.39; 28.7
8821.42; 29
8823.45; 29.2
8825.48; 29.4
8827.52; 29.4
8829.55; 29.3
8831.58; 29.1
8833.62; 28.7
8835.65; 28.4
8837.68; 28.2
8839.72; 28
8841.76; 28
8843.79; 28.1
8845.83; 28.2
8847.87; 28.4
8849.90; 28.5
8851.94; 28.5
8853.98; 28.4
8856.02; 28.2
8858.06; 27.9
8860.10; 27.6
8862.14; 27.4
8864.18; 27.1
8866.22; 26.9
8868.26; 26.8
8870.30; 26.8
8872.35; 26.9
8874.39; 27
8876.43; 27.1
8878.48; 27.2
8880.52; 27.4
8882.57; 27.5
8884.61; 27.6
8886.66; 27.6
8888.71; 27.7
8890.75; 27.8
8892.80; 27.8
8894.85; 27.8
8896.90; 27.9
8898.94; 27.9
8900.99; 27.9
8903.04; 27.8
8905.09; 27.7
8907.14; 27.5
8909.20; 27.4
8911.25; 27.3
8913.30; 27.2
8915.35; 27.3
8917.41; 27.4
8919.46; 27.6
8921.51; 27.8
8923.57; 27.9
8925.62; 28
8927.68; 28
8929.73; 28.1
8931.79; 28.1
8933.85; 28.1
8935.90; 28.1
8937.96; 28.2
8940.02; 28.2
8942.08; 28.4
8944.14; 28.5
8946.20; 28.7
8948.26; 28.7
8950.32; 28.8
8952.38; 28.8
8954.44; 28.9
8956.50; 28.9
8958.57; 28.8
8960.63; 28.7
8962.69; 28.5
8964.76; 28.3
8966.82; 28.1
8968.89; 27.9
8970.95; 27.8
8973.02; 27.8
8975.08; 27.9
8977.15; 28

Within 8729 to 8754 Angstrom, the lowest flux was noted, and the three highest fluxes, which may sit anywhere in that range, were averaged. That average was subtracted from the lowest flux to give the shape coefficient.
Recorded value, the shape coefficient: -0.93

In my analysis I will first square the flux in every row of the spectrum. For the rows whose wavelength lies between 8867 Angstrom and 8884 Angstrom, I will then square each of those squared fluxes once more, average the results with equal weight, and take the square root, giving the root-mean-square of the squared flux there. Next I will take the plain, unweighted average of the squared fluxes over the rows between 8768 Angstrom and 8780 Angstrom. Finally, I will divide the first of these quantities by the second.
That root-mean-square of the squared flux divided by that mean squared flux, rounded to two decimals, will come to 1.04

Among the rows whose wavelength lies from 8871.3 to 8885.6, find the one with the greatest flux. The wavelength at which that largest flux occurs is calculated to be 8884.61 Angstrom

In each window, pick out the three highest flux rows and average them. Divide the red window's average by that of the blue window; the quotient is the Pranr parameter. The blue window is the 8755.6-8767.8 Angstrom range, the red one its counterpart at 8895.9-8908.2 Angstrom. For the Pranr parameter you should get 1.02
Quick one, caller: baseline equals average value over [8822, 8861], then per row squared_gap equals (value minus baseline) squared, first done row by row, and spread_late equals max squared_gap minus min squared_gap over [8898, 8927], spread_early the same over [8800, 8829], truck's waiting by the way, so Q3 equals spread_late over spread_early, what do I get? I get 1.8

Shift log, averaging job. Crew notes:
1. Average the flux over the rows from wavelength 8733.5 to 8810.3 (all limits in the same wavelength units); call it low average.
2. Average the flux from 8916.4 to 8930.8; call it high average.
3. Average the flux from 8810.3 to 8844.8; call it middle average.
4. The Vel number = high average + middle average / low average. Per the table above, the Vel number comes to 28.9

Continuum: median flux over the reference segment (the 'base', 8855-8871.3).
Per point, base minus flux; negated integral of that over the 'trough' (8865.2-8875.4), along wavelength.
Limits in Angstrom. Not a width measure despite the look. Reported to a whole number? -4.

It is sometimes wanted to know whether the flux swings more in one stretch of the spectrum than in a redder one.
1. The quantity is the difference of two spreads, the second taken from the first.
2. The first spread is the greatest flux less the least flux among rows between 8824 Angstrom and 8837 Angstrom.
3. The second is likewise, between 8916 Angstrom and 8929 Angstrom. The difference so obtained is 0.40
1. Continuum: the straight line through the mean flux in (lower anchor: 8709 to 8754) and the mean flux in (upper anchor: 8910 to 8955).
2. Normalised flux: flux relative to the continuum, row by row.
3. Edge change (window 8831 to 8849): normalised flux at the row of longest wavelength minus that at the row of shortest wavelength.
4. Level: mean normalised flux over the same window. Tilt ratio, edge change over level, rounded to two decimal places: -0.02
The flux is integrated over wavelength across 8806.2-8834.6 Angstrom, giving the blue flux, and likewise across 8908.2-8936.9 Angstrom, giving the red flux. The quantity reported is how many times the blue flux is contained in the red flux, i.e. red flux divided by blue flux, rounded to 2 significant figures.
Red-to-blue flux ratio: 0.98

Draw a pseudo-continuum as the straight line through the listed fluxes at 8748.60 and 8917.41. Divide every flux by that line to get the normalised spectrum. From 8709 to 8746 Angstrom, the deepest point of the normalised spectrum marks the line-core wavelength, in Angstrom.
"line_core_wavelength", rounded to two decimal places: 8744.57 Angstrom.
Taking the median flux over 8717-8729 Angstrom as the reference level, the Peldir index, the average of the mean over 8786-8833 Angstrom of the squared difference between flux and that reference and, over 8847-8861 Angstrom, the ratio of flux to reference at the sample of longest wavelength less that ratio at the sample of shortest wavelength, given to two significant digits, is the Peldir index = 0.21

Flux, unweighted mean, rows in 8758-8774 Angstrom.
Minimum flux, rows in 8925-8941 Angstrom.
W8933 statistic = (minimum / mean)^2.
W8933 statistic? 1.09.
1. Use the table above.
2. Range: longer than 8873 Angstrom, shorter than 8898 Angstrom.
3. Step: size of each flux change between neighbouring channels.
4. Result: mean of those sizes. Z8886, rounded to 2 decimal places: 0.08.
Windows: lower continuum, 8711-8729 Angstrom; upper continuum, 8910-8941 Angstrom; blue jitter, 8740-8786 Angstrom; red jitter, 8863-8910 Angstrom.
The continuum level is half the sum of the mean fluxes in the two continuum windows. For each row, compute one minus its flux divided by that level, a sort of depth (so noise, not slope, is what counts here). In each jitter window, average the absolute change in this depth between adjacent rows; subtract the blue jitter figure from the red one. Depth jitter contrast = -0.004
